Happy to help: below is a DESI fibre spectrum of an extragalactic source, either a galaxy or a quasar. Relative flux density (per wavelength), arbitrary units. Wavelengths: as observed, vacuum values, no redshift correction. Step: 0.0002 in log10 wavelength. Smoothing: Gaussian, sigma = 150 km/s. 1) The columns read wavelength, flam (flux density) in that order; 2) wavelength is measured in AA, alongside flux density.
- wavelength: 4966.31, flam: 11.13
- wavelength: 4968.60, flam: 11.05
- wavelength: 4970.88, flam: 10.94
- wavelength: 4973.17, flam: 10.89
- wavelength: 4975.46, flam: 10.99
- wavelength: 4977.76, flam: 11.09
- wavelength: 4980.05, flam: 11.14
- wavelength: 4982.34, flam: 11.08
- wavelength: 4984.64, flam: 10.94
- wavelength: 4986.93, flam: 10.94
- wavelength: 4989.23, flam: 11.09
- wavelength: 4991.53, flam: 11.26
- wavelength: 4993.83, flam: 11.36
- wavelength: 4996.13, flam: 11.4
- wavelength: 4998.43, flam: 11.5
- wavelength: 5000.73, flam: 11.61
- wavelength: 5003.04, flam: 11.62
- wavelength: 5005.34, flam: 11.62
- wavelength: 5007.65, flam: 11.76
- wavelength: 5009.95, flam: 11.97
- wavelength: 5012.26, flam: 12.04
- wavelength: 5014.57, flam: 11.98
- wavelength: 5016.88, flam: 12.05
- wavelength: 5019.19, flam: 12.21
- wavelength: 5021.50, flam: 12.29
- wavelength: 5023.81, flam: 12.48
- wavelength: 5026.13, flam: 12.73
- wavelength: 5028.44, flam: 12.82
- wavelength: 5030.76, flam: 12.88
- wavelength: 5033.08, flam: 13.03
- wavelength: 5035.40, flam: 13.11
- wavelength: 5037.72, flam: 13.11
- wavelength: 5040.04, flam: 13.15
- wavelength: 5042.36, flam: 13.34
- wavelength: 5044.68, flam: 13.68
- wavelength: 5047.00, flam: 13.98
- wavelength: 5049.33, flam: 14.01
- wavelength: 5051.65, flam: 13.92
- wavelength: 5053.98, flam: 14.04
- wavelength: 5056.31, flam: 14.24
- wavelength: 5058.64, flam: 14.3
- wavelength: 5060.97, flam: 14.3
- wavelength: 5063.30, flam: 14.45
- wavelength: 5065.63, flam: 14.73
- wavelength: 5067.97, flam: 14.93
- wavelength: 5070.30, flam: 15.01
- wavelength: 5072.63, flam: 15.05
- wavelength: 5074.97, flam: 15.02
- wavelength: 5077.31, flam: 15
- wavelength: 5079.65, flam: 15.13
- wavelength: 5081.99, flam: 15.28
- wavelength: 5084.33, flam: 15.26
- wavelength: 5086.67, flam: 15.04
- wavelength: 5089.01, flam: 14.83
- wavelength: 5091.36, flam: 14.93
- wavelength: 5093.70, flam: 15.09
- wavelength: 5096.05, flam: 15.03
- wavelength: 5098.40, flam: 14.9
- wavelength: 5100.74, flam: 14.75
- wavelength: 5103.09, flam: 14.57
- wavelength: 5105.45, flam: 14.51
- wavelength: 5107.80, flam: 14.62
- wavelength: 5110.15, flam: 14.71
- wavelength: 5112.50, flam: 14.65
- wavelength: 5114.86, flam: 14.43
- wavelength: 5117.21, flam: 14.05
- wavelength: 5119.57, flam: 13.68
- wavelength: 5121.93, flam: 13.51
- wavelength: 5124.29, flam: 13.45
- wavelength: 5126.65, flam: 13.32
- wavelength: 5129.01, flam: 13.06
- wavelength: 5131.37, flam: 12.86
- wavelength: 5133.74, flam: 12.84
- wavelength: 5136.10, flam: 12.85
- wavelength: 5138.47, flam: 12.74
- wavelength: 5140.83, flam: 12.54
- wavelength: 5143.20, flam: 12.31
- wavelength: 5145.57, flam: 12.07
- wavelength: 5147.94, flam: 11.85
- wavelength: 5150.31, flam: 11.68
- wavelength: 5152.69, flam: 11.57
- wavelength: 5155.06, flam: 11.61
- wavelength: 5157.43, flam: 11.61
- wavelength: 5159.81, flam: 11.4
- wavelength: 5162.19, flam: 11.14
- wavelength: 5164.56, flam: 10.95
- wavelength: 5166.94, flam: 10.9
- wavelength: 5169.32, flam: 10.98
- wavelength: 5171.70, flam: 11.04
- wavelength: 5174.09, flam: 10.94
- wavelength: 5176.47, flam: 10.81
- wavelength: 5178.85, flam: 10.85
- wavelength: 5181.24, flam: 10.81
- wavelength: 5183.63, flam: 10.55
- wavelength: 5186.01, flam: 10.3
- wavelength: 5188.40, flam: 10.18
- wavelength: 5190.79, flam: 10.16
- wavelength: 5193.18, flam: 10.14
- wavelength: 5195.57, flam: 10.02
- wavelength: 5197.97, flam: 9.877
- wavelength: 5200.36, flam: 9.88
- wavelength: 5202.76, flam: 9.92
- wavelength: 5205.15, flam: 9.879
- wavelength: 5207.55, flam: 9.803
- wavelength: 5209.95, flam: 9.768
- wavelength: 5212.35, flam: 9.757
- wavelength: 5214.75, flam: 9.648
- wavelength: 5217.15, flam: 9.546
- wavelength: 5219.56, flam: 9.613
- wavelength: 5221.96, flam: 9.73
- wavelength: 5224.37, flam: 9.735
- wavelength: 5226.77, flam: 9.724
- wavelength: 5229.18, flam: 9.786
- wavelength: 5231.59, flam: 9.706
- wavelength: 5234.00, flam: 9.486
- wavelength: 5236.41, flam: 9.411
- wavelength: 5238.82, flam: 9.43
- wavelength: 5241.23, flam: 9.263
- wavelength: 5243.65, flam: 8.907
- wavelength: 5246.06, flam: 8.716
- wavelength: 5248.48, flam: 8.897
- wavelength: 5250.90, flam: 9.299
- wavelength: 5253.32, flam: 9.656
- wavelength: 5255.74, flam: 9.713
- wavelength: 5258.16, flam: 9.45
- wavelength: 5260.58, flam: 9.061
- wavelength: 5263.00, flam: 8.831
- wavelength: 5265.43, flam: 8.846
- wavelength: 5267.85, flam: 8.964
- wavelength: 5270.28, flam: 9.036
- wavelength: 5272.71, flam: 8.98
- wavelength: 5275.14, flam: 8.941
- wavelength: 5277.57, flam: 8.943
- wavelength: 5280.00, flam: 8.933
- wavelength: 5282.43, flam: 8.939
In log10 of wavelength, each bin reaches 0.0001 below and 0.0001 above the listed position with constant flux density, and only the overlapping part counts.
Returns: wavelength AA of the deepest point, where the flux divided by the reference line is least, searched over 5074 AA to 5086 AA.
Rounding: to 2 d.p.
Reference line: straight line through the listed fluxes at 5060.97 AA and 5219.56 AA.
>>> 5074.97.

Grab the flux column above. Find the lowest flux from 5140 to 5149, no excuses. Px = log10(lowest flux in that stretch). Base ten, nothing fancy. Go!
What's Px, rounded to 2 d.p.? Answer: 1.07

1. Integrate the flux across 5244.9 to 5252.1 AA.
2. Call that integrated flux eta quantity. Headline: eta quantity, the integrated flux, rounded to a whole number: 65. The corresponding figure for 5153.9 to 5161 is 82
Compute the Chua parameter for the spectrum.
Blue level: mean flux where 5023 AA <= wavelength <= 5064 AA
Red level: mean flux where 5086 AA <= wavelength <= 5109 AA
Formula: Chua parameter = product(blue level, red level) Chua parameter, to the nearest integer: 201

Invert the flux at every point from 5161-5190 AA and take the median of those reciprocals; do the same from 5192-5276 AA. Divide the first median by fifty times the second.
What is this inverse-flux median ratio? 0.0177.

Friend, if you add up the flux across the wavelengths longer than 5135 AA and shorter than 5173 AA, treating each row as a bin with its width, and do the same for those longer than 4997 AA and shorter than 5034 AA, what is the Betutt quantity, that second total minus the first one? 5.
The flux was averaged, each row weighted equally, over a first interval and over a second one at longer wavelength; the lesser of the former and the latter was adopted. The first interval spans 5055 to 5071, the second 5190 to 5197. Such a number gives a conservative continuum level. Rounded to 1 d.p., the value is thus 10.1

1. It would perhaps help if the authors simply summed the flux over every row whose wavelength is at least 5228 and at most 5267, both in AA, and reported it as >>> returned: 148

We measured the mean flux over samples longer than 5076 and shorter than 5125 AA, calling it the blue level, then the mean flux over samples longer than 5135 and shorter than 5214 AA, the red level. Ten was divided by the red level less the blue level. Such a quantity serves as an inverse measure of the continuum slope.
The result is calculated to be -3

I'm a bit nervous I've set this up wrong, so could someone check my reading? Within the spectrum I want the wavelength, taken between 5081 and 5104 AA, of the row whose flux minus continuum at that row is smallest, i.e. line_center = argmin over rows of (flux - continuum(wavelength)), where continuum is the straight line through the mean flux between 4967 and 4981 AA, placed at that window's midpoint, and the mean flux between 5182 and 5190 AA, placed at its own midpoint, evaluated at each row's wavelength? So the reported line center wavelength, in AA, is 5103.09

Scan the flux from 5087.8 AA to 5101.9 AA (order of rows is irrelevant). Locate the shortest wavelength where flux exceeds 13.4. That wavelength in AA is 5089.01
